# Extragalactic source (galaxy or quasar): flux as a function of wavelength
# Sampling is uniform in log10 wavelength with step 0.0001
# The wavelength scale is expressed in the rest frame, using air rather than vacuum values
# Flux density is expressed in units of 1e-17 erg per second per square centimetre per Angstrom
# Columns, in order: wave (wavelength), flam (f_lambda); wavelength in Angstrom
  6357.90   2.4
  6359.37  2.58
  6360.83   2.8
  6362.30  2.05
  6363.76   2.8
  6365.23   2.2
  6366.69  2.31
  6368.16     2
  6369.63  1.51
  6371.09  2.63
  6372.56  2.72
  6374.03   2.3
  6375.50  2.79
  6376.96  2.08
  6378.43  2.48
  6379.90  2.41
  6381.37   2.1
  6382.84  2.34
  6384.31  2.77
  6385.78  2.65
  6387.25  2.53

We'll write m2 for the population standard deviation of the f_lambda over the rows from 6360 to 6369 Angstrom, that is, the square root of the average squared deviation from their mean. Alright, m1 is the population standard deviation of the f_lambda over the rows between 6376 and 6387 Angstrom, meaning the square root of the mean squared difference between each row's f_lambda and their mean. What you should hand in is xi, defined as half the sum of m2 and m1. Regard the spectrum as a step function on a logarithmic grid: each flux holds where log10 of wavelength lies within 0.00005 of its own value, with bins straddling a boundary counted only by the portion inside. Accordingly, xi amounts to 0.28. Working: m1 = 0.24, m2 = 0.33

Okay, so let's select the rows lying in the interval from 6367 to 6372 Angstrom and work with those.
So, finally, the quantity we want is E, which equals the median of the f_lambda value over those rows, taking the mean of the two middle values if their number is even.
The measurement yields 2.00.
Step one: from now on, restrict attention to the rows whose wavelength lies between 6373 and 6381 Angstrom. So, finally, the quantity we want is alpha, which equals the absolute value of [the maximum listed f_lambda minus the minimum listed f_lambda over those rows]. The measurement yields 0.71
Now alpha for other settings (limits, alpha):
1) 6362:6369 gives 0.80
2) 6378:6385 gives 0.67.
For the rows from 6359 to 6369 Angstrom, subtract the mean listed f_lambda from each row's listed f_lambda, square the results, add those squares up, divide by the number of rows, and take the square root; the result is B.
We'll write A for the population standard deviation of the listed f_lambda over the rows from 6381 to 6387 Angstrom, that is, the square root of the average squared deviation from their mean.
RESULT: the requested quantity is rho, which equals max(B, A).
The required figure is 0.31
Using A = 0.26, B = 0.312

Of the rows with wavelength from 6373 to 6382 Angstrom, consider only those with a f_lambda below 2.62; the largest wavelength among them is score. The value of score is 6381.37 Angstrom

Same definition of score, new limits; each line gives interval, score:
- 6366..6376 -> 6374.03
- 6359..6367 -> 6366.69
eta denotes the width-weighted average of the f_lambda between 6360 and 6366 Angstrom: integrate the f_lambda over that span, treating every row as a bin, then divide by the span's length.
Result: 2.47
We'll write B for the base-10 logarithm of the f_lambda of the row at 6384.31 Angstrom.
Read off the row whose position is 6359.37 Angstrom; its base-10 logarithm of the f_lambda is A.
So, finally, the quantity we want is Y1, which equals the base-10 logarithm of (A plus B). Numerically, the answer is -0.068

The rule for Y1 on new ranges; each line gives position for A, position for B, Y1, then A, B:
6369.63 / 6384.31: -0.207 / 0.179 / 0.442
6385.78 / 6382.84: -0.101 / 0.423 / 0.369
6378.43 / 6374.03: -0.121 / 0.394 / 0.362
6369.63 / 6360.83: -0.203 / 0.179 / 0.447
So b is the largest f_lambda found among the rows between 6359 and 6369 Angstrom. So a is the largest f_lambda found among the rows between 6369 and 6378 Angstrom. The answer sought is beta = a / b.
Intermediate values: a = 2.79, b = 2.8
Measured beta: 1.00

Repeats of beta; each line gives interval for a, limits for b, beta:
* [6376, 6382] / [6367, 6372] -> 0.94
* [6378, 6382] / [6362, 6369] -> 0.89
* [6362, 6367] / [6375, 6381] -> 1.00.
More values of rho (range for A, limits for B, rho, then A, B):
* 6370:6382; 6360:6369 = 0.33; 0.25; 0.327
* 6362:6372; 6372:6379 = 0.40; 0.40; 0.263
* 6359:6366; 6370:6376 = 0.31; 0.31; 0.188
